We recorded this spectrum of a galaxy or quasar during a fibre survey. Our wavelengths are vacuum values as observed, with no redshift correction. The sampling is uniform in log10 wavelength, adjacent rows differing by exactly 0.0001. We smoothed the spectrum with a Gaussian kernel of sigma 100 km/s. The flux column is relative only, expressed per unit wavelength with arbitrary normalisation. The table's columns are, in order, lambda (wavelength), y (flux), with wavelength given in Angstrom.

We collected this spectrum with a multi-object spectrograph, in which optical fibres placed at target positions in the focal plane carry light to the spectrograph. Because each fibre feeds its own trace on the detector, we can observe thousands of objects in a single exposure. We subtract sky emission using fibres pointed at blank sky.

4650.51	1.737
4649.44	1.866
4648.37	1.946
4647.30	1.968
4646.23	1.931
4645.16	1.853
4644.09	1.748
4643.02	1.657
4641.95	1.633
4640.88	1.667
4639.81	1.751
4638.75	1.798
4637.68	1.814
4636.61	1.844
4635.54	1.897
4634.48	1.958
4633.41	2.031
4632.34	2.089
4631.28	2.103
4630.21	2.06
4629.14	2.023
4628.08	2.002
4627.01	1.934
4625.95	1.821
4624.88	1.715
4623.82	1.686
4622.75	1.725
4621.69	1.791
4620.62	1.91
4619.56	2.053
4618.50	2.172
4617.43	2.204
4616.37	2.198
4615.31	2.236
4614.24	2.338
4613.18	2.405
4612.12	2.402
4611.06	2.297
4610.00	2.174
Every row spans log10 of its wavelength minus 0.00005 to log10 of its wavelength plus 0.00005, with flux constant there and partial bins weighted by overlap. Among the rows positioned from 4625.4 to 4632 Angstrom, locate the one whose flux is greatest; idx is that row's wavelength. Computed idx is 4631.28 Angstrom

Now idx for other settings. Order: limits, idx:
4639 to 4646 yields 4645.16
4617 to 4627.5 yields 4617.43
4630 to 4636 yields 4631.28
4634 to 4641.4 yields 4634.48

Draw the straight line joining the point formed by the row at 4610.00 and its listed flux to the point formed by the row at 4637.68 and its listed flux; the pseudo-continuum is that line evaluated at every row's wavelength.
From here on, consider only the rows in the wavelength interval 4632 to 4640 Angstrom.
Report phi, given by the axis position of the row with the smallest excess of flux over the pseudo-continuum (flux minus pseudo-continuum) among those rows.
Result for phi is 4639.81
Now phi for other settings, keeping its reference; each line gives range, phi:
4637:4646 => 4641.95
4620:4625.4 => 4623.82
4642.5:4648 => 4643.02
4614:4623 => 4622.75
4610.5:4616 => 4615.31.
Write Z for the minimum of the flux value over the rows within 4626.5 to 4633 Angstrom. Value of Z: 1.934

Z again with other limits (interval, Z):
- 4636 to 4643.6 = 1.633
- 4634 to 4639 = 1.798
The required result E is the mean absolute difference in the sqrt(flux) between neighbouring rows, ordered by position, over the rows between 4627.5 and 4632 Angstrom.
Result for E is 0.012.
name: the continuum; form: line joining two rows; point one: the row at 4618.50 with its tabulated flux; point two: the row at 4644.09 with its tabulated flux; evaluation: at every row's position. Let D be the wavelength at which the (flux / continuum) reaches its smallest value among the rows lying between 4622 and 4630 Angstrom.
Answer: 4623.82 Angstrom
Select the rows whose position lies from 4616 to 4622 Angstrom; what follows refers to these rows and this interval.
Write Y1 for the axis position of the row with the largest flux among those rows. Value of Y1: 4617.43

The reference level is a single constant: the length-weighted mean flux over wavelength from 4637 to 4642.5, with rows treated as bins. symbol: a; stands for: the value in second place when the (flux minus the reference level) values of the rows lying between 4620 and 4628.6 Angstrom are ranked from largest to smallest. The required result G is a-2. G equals -1.80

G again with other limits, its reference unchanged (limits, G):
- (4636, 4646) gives -1.89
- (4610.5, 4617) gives -1.33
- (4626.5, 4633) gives -1.65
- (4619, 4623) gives -1.83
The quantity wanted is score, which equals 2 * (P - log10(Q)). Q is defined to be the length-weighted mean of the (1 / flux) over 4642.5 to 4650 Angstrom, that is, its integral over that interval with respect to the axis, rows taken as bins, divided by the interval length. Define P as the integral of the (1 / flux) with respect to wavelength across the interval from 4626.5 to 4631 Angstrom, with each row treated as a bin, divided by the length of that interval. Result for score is 1.53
